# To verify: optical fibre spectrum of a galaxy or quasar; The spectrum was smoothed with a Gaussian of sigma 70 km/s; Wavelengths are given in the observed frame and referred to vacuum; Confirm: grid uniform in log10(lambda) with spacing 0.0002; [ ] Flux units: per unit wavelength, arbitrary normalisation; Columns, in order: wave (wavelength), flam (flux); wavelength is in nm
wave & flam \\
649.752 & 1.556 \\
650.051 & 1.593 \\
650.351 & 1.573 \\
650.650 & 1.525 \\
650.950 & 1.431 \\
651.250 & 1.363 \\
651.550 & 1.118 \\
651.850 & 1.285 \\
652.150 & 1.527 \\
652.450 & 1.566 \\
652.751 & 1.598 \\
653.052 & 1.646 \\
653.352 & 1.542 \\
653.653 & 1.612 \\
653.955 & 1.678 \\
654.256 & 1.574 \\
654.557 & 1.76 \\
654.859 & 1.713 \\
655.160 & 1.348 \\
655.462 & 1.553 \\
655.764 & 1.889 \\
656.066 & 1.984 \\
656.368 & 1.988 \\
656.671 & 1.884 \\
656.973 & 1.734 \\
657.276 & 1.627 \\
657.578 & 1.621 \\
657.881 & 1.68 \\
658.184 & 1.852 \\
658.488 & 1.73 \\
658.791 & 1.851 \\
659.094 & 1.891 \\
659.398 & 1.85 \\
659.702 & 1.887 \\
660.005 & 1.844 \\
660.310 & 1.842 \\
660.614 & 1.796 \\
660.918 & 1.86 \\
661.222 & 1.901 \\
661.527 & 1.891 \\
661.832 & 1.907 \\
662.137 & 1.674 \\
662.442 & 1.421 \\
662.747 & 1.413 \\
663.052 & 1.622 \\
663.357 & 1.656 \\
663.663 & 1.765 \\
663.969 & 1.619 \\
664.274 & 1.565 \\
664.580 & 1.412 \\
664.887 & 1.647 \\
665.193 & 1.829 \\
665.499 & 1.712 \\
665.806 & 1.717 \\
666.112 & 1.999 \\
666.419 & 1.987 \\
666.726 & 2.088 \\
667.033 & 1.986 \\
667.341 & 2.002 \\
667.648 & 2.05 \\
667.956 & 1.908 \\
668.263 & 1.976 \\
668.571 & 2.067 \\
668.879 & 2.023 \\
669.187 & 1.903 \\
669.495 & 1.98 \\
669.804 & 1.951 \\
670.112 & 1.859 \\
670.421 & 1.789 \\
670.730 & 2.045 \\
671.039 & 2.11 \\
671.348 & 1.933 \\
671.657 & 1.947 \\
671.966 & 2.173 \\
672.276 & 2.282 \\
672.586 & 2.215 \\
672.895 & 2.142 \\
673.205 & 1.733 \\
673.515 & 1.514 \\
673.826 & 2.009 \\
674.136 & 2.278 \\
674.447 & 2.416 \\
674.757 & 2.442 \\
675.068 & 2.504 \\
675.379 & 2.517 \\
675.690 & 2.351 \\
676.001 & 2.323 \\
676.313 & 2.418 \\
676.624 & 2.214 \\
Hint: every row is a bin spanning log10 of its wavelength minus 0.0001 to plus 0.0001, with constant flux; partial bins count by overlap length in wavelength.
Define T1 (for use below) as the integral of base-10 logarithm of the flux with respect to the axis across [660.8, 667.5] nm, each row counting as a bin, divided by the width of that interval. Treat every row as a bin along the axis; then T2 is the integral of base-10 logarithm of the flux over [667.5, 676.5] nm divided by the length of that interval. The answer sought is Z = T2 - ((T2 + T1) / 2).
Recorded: 0.039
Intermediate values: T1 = 0.242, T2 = 0.32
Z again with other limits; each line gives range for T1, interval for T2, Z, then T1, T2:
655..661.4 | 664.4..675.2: 0.022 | 0.252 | 0.30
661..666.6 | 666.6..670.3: 0.033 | 0.231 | 0.30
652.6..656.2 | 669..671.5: 0.036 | 0.217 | 0.29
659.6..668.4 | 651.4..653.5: -0.044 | 0.251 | 0.16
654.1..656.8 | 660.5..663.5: -0.003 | 0.238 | 0.23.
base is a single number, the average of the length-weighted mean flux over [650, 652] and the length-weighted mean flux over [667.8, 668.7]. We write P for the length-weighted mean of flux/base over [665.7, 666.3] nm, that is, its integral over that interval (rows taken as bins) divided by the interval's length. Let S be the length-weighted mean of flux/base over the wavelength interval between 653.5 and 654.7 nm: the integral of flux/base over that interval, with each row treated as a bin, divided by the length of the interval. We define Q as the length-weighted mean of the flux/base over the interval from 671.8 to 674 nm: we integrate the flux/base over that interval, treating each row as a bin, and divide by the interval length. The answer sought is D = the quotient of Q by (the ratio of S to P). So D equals 1.3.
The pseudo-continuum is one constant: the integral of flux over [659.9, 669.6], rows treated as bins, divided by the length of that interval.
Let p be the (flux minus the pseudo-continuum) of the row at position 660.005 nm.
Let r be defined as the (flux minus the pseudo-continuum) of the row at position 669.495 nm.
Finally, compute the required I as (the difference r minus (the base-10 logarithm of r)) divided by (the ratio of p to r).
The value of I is 5.2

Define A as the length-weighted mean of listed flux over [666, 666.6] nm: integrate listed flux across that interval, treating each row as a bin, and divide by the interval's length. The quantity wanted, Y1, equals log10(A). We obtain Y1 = 0.300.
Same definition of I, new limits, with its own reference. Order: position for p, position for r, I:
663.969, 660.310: -0.2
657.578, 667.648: -1.1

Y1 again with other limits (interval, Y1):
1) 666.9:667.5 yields 0.300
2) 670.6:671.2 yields 0.318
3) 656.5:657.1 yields 0.259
